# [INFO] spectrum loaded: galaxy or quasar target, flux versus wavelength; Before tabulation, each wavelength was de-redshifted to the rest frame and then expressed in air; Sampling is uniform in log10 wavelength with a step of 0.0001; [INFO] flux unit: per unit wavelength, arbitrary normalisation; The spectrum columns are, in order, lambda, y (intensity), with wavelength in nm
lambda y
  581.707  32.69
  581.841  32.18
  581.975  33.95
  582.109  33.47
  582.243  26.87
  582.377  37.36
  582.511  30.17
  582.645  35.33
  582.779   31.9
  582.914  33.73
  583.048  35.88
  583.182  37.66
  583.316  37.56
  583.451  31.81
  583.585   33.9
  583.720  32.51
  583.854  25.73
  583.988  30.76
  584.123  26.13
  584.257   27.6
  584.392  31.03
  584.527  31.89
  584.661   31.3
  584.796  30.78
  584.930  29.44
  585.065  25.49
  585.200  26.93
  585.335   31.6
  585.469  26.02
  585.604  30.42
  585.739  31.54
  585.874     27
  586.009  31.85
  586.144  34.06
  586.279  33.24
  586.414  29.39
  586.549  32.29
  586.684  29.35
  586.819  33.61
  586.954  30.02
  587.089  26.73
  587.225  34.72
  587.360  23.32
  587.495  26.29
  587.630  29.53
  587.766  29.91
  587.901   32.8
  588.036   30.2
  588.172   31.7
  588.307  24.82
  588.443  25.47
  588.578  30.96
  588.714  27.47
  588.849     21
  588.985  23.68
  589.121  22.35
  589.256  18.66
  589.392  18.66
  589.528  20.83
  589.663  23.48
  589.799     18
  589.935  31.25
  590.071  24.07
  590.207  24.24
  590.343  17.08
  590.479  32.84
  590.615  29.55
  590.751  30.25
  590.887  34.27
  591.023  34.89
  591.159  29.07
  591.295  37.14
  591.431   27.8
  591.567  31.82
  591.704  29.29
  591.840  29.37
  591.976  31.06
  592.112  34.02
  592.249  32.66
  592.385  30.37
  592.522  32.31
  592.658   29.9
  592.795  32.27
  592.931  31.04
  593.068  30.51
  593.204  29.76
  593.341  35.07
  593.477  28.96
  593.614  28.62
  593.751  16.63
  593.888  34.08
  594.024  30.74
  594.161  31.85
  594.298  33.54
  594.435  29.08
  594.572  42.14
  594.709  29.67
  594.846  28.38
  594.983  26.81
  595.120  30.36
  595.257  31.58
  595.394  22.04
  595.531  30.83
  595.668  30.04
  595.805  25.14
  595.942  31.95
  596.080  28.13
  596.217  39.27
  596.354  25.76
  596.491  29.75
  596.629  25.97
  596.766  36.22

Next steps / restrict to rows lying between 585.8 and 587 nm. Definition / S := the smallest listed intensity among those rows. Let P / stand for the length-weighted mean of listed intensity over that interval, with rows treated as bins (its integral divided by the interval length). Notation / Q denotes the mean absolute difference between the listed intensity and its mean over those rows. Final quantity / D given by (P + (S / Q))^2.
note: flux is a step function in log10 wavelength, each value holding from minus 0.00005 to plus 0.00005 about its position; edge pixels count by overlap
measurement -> 1995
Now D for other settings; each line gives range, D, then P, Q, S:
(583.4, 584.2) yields 1542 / 30.1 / 2.8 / 25.73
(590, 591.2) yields 1043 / 28.5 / 4.5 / 17.08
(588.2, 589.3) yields 972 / 24.7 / 2.9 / 18.66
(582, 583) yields 1858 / 32.8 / 2.6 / 26.87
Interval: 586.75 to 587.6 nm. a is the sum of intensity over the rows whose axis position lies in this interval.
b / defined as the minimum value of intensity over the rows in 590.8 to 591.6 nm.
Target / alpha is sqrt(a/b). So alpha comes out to 2.51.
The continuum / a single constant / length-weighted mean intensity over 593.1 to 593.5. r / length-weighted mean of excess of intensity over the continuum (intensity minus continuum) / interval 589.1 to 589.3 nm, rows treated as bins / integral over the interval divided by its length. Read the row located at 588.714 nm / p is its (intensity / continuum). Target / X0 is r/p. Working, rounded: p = 0.87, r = -11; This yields -13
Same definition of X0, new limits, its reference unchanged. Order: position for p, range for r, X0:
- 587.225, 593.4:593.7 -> -3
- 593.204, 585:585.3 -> -5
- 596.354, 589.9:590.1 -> -5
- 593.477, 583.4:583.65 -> 2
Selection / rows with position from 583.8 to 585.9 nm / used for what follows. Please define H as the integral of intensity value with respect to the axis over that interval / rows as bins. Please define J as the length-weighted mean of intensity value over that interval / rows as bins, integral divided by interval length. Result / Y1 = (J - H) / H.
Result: -0.52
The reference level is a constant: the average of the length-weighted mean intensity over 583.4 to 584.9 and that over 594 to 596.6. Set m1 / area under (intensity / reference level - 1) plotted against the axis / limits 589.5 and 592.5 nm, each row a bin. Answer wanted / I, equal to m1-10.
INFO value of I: -10.13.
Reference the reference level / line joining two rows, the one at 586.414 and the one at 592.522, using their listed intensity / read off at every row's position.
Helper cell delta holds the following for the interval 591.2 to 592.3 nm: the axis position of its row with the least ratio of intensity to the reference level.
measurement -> 591.431 nm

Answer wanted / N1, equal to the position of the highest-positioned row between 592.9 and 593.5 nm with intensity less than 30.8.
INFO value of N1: 593.477 nm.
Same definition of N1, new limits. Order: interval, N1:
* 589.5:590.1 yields 590.071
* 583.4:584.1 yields 583.988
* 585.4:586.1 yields 585.874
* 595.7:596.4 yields 596.354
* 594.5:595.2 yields 595.120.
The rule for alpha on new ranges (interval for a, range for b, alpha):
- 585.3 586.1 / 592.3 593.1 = 2.44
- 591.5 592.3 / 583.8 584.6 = 2.70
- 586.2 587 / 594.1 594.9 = 2.57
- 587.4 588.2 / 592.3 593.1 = 2.46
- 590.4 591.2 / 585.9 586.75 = 2.55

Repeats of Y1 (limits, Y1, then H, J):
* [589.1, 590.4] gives -0.23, 28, 21.9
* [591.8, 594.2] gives -0.58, 73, 30.5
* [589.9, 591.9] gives -0.50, 59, 29.5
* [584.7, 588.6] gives -0.74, 116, 29.6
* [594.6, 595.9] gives -0.23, 37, 28.8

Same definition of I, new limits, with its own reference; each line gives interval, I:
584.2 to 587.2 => -10.01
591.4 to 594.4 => -9.97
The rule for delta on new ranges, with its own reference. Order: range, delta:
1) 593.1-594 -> 593.751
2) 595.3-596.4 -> 595.394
